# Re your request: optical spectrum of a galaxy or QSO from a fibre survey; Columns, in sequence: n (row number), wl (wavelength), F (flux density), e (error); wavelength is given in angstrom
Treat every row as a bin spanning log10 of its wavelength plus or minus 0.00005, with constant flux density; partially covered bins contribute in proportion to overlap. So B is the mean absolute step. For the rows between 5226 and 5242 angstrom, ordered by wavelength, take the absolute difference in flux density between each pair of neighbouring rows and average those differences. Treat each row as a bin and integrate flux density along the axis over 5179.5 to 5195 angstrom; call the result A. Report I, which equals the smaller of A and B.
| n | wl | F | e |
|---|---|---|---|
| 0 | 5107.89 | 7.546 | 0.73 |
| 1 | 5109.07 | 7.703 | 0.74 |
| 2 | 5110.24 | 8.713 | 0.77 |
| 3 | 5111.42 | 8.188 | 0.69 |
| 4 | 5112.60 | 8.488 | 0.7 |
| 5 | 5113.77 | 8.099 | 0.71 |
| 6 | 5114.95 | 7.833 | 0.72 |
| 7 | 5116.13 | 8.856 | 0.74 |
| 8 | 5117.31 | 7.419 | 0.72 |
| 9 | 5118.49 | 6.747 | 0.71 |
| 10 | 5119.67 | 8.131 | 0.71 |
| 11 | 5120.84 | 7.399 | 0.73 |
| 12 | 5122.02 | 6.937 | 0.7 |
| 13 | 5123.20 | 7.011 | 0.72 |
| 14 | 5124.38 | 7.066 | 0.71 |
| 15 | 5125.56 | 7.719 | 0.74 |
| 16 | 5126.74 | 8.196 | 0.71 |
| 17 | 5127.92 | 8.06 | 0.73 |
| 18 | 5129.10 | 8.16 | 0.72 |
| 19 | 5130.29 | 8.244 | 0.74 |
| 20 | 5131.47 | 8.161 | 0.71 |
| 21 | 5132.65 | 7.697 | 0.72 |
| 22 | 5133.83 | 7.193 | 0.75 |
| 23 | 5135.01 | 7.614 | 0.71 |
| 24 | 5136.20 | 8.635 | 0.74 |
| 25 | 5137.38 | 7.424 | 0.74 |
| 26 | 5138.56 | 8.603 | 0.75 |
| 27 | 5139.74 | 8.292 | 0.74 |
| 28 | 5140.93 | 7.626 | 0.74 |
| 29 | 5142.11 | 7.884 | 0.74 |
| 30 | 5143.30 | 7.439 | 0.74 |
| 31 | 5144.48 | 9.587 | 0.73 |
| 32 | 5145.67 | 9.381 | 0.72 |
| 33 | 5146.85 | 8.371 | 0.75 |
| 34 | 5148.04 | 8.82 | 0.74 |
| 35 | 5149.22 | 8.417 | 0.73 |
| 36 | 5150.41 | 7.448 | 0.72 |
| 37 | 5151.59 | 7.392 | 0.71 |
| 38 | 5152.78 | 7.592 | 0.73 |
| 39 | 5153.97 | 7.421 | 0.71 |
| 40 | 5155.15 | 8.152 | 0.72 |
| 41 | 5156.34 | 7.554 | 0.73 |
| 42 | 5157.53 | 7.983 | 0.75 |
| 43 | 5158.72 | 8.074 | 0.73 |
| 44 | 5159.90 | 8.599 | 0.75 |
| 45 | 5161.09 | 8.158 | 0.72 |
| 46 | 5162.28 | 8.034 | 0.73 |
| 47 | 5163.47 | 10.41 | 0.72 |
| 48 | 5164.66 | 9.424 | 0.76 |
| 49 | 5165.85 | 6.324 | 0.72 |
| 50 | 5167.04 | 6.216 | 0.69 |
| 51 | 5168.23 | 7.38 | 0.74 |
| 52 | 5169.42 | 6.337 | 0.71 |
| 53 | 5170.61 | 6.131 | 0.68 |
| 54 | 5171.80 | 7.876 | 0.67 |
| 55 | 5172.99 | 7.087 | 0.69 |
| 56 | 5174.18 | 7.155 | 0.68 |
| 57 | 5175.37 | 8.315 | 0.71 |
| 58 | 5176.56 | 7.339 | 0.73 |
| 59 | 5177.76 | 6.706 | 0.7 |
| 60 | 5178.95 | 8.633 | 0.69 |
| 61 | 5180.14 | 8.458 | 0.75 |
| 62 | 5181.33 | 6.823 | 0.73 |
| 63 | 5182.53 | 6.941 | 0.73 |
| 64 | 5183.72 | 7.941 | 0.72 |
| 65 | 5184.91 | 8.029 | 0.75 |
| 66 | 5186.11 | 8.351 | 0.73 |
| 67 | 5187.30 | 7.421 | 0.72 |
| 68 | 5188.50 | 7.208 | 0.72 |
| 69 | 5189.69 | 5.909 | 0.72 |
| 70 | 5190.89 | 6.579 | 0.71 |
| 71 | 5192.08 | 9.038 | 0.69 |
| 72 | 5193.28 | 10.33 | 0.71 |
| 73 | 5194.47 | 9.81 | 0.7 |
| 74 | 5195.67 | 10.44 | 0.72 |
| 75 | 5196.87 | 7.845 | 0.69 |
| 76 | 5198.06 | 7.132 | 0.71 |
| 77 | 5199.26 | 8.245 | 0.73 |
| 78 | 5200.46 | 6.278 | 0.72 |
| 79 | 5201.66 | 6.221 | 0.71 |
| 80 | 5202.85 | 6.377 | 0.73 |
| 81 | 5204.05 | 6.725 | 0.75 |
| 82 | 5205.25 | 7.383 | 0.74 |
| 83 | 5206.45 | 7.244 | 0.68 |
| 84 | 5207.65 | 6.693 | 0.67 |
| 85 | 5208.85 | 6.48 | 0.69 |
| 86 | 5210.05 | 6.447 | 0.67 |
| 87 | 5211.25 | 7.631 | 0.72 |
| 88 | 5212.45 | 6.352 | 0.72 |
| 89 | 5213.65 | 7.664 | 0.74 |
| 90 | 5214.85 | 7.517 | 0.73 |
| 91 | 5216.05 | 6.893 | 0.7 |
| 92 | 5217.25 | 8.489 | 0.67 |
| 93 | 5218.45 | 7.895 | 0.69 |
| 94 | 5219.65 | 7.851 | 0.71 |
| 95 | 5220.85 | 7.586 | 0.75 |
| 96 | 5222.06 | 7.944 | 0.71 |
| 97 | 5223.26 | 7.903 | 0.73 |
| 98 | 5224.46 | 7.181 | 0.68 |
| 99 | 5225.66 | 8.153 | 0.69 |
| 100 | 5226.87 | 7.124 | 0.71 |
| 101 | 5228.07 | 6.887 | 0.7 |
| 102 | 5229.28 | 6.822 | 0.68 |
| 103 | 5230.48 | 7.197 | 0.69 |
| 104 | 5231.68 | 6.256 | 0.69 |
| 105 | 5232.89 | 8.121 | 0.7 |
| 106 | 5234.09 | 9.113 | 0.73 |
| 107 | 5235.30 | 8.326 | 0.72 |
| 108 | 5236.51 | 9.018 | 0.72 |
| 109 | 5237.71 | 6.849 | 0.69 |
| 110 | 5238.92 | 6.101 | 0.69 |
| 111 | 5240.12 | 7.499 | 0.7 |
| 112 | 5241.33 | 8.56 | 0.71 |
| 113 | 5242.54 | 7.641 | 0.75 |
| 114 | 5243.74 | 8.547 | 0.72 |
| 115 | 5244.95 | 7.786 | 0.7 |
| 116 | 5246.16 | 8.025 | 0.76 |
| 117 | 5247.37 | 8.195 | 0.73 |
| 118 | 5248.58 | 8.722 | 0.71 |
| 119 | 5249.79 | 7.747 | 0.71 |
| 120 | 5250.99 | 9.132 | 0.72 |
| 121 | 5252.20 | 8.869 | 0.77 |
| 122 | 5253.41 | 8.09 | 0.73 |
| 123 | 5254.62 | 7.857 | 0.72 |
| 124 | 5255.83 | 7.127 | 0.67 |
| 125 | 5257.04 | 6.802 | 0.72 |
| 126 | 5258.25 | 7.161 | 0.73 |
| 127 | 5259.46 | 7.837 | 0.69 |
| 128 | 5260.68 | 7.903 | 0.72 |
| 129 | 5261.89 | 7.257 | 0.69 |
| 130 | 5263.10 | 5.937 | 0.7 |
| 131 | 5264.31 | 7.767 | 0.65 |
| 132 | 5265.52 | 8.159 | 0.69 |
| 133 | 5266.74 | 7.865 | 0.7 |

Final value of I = 0.9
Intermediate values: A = 123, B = 0.94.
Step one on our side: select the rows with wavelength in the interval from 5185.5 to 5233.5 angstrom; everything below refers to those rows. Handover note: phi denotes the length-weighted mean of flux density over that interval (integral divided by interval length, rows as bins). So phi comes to 7.5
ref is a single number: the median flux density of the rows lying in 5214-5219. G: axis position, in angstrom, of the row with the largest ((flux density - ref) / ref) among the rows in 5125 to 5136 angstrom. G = 5130.29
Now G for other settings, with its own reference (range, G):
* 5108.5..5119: 5116.13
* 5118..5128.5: 5126.74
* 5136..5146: 5144.48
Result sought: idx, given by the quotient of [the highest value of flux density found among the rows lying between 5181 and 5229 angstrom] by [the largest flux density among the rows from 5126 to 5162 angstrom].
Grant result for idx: 1.089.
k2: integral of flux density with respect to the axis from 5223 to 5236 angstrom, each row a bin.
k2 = 98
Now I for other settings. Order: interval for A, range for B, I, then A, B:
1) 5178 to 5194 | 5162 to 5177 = 1.1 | 125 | 1.14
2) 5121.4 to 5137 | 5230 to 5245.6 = 1.1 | 121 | 1.10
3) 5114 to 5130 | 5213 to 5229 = 0.6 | 123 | 0.55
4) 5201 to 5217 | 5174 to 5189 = 0.8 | 111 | 0.76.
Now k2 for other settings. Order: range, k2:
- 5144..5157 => 106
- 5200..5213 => 87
